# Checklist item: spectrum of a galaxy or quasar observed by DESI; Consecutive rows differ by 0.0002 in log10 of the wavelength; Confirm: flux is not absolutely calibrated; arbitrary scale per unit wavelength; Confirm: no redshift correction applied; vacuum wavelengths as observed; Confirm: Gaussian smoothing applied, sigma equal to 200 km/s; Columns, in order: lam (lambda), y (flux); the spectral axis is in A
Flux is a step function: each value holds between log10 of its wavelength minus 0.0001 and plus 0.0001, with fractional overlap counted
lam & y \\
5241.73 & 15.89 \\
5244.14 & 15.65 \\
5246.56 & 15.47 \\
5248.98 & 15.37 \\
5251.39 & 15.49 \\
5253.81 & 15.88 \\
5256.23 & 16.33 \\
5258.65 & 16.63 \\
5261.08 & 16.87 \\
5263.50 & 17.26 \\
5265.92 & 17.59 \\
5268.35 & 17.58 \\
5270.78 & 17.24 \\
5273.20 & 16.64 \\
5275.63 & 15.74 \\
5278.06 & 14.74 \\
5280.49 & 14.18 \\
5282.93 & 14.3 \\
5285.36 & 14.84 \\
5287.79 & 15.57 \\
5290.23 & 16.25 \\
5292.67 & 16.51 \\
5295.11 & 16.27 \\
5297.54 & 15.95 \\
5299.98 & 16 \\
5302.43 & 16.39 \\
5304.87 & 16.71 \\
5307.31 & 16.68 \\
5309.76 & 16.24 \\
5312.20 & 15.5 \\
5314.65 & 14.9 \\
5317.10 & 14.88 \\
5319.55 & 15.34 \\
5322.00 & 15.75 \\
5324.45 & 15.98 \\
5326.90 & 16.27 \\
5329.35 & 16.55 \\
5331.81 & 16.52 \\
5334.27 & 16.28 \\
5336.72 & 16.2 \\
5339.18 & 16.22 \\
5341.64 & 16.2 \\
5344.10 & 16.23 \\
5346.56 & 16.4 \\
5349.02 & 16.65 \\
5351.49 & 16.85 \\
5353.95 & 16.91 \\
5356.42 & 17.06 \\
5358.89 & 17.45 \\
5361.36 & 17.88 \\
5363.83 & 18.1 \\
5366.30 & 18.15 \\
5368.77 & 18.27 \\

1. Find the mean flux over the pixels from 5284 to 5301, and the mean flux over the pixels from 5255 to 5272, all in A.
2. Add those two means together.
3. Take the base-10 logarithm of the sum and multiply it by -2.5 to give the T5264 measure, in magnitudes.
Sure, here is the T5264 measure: -3.80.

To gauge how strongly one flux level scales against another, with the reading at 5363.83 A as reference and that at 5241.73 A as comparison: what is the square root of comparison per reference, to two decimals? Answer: 0.94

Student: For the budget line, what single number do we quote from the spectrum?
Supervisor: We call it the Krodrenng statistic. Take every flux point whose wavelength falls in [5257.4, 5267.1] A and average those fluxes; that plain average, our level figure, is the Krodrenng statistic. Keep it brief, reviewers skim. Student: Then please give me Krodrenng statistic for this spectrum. 17.09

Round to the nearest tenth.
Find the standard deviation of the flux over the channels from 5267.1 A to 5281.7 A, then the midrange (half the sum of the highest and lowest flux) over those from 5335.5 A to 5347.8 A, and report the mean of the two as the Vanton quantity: 8.8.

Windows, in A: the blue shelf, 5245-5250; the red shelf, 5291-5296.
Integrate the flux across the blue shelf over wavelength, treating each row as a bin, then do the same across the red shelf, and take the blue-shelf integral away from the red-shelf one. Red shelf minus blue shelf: 5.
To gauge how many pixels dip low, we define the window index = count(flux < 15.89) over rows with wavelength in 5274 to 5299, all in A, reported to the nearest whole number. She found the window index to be 6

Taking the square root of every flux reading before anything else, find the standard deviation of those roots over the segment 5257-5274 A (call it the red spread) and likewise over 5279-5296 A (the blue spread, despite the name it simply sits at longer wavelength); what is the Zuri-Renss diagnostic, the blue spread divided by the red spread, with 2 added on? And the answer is 4.5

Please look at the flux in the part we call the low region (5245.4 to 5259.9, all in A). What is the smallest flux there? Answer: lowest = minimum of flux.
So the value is 15.37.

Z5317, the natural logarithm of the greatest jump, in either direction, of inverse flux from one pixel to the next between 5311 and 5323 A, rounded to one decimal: -6.0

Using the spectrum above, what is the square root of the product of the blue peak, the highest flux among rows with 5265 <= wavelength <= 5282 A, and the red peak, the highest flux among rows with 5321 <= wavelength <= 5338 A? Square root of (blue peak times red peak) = 17.1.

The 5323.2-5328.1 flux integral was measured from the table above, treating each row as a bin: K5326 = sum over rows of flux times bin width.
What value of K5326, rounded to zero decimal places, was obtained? 79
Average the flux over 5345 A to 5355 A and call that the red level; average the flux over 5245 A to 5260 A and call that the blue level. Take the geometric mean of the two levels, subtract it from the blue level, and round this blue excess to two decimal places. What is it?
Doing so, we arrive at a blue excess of -0.41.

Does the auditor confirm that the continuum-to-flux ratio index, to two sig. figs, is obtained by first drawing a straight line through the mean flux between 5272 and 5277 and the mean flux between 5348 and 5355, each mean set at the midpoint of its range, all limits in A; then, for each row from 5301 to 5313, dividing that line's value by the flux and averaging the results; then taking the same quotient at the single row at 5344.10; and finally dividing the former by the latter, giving 0.98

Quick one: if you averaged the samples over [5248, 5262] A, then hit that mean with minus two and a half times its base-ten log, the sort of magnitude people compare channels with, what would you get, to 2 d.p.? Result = -3.02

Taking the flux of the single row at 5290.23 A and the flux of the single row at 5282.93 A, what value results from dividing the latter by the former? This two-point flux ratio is 0.88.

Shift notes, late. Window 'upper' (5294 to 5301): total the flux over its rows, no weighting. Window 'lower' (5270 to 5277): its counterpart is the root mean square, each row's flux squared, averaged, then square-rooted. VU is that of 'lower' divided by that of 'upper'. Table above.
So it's 0.34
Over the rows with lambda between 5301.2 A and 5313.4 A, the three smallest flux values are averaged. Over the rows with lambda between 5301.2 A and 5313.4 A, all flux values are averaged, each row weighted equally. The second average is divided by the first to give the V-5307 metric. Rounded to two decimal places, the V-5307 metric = 1.02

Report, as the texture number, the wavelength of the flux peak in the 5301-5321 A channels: 5304.87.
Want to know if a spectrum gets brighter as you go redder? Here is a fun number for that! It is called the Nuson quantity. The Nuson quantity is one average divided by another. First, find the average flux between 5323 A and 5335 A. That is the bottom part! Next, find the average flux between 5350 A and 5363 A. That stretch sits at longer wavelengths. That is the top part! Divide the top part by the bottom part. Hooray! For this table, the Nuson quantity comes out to 1.06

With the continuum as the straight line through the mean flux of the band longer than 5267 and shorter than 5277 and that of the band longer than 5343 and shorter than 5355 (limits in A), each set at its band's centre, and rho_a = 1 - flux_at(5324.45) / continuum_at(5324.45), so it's 0.041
